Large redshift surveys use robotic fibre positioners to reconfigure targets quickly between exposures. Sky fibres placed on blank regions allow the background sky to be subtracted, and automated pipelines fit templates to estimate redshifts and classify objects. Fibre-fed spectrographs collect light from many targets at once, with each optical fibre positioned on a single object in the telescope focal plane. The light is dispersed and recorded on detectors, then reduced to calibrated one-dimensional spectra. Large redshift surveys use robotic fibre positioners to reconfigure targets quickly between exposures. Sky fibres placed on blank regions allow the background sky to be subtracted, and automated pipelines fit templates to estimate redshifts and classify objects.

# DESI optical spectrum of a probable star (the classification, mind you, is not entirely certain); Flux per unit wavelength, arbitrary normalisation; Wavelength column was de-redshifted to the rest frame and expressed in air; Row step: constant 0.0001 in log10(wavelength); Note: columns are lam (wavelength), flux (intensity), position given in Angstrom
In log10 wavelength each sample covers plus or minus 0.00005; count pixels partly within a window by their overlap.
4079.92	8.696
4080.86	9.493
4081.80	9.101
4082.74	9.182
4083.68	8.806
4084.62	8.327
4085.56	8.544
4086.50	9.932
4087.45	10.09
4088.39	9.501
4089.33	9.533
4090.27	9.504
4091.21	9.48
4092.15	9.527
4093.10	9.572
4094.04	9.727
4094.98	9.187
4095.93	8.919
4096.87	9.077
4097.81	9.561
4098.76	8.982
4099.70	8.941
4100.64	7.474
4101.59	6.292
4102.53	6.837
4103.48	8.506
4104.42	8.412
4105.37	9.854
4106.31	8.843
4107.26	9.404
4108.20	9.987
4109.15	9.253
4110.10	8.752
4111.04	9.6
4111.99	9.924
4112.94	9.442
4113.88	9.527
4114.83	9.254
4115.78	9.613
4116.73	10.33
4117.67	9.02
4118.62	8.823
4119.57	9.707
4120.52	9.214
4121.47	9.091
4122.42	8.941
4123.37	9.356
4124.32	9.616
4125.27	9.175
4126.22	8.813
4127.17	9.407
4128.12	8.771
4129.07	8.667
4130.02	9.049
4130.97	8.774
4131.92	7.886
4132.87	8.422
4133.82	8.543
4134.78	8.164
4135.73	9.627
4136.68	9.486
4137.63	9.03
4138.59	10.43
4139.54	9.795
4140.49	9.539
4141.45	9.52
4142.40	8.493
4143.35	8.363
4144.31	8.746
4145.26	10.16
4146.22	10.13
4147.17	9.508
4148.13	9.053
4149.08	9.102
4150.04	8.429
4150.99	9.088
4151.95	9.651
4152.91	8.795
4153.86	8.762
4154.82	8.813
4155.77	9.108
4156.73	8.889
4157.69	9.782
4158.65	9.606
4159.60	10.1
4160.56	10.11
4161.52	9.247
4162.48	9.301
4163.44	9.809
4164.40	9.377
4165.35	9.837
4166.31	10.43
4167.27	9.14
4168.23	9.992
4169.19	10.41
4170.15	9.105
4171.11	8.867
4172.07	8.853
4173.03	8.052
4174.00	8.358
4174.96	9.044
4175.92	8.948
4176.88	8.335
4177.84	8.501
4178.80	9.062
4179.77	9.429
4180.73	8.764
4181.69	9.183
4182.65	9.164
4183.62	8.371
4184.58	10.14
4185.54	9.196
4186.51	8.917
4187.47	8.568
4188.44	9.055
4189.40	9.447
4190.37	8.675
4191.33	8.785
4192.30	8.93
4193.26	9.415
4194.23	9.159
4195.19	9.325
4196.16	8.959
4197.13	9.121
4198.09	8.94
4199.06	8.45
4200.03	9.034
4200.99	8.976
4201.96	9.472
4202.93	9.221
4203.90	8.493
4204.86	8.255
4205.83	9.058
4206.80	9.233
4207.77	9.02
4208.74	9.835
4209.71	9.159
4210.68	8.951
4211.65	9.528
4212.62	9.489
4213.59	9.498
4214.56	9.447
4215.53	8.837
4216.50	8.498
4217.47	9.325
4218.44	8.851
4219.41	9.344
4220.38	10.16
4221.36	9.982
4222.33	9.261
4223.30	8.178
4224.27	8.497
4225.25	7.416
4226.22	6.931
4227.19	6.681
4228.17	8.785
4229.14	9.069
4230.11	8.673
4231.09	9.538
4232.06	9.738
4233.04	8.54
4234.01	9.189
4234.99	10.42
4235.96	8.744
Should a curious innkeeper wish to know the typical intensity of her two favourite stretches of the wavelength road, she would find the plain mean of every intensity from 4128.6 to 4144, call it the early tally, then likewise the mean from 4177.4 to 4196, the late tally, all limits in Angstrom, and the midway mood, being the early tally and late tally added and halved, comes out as 9.02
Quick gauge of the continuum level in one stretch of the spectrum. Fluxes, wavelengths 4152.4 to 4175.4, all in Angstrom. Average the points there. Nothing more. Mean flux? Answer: 9.32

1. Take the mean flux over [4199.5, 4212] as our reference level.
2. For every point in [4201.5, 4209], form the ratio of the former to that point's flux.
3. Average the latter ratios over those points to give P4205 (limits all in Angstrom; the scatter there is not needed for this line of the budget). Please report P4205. 1.01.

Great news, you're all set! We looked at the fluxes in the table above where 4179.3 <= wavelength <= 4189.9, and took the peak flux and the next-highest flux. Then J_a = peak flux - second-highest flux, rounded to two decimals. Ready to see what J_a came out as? 0.69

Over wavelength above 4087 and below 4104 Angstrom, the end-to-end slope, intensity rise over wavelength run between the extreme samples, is -0.10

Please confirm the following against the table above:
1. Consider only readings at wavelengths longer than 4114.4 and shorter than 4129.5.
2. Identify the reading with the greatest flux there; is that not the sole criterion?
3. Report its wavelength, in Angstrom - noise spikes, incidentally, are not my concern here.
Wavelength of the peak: 4116.73 Angstrom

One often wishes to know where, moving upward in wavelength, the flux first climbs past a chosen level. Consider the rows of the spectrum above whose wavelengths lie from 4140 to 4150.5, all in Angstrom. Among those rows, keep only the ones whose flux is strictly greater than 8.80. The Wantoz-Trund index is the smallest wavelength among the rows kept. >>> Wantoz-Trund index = 4140.49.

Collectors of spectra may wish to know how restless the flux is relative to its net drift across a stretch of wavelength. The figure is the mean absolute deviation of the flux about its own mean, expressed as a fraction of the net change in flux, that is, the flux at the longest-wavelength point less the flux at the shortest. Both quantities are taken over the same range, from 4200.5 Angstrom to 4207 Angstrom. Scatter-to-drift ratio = 1.3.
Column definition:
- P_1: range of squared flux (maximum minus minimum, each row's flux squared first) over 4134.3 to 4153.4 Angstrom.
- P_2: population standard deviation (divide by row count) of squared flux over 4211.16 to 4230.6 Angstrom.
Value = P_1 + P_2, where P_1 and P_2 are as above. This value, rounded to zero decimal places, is 57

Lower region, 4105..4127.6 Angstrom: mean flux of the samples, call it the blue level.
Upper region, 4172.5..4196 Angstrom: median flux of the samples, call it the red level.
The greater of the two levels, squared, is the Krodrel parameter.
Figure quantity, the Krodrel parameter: 87.8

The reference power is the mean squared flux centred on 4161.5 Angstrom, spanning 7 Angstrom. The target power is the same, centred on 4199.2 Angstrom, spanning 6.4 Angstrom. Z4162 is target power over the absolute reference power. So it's 0.87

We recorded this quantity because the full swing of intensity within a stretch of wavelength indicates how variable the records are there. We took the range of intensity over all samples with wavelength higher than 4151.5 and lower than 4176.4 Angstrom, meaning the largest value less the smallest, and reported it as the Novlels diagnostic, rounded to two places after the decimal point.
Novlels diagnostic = 2.38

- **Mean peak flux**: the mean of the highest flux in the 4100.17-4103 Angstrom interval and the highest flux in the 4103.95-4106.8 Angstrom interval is 8.7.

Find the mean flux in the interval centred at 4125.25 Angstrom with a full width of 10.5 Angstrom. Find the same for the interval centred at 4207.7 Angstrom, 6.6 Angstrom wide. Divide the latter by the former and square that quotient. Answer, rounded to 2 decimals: 0.99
